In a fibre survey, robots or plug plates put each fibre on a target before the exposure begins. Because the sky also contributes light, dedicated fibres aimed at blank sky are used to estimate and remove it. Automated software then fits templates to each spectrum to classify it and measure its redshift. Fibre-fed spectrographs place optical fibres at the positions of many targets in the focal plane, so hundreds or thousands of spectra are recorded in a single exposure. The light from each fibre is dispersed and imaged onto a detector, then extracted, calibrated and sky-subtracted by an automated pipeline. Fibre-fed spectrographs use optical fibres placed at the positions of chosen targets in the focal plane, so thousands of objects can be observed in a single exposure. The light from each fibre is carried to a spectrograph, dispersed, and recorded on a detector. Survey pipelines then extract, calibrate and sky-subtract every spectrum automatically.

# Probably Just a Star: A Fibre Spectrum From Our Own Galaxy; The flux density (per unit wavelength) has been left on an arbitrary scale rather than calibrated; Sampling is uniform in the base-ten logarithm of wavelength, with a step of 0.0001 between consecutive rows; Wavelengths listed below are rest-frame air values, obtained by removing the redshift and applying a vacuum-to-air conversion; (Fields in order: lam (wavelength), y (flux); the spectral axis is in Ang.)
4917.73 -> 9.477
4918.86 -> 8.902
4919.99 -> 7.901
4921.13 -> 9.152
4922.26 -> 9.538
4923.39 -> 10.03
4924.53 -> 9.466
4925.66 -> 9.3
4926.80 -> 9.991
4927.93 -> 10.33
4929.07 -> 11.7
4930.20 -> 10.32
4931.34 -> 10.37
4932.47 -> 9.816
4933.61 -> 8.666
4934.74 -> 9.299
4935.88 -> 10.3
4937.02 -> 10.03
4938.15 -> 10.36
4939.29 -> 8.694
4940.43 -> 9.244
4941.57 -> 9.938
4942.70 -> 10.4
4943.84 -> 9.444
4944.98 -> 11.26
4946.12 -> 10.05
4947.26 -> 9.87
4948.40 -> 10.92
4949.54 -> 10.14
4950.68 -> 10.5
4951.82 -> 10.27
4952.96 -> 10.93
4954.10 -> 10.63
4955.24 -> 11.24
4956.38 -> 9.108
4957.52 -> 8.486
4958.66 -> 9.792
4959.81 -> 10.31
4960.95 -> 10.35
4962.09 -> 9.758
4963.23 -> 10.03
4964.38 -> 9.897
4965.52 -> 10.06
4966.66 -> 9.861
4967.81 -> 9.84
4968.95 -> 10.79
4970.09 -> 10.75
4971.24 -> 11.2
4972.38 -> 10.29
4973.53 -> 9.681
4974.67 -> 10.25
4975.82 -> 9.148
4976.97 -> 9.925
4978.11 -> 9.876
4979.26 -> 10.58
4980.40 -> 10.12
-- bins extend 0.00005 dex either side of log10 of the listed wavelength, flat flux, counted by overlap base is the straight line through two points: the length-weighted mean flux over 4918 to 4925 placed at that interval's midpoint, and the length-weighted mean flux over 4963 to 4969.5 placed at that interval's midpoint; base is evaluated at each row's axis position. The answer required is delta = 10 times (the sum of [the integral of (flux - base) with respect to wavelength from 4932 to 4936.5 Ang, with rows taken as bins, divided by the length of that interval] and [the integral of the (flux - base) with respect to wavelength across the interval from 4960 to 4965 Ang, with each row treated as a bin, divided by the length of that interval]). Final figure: 1.2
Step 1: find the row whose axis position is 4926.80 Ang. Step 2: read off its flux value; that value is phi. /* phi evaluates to 9.991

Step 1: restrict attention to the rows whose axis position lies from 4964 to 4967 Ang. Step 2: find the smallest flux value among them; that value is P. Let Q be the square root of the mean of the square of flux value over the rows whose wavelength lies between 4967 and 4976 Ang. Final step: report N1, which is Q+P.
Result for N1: 20.1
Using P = 9.861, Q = 10.26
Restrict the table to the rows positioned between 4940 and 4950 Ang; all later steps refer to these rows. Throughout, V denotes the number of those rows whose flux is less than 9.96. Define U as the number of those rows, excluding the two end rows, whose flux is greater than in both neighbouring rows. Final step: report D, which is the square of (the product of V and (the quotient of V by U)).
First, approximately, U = 3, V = 4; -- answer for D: 28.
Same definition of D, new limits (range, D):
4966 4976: 28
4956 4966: 156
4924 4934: 64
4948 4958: 2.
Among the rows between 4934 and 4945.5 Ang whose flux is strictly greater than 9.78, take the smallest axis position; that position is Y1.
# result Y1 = 4935.88 Ang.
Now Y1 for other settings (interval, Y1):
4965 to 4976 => 4965.52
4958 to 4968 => 4958.66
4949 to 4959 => 4949.54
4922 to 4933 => 4923.39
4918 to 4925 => 4923.39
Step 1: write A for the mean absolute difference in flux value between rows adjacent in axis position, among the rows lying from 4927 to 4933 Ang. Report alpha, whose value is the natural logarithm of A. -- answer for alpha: -0.18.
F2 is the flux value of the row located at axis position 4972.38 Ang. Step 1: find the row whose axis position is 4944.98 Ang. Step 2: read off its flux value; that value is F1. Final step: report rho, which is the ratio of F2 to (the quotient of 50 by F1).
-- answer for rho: 2.3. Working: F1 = 11.26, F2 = 10.29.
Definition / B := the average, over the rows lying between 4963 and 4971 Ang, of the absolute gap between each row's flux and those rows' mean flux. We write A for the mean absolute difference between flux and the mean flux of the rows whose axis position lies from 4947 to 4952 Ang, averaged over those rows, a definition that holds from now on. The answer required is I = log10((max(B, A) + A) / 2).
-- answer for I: -0.50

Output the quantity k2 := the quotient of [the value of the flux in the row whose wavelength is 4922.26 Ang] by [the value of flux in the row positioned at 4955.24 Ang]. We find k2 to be 0.85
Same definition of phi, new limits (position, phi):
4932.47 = 9.816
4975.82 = 9.148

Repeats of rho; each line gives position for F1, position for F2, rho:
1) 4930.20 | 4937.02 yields 2.1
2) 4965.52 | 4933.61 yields 1.7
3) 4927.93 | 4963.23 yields 2.1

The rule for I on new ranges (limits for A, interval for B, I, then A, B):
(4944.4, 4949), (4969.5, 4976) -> -0.25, 0.6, 0.54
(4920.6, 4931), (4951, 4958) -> -0.15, 0.5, 0.88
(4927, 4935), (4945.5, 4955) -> -0.16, 0.7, 0.33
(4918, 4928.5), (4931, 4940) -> -0.25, 0.5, 0.60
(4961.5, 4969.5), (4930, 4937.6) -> -0.45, 0.2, 0.49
